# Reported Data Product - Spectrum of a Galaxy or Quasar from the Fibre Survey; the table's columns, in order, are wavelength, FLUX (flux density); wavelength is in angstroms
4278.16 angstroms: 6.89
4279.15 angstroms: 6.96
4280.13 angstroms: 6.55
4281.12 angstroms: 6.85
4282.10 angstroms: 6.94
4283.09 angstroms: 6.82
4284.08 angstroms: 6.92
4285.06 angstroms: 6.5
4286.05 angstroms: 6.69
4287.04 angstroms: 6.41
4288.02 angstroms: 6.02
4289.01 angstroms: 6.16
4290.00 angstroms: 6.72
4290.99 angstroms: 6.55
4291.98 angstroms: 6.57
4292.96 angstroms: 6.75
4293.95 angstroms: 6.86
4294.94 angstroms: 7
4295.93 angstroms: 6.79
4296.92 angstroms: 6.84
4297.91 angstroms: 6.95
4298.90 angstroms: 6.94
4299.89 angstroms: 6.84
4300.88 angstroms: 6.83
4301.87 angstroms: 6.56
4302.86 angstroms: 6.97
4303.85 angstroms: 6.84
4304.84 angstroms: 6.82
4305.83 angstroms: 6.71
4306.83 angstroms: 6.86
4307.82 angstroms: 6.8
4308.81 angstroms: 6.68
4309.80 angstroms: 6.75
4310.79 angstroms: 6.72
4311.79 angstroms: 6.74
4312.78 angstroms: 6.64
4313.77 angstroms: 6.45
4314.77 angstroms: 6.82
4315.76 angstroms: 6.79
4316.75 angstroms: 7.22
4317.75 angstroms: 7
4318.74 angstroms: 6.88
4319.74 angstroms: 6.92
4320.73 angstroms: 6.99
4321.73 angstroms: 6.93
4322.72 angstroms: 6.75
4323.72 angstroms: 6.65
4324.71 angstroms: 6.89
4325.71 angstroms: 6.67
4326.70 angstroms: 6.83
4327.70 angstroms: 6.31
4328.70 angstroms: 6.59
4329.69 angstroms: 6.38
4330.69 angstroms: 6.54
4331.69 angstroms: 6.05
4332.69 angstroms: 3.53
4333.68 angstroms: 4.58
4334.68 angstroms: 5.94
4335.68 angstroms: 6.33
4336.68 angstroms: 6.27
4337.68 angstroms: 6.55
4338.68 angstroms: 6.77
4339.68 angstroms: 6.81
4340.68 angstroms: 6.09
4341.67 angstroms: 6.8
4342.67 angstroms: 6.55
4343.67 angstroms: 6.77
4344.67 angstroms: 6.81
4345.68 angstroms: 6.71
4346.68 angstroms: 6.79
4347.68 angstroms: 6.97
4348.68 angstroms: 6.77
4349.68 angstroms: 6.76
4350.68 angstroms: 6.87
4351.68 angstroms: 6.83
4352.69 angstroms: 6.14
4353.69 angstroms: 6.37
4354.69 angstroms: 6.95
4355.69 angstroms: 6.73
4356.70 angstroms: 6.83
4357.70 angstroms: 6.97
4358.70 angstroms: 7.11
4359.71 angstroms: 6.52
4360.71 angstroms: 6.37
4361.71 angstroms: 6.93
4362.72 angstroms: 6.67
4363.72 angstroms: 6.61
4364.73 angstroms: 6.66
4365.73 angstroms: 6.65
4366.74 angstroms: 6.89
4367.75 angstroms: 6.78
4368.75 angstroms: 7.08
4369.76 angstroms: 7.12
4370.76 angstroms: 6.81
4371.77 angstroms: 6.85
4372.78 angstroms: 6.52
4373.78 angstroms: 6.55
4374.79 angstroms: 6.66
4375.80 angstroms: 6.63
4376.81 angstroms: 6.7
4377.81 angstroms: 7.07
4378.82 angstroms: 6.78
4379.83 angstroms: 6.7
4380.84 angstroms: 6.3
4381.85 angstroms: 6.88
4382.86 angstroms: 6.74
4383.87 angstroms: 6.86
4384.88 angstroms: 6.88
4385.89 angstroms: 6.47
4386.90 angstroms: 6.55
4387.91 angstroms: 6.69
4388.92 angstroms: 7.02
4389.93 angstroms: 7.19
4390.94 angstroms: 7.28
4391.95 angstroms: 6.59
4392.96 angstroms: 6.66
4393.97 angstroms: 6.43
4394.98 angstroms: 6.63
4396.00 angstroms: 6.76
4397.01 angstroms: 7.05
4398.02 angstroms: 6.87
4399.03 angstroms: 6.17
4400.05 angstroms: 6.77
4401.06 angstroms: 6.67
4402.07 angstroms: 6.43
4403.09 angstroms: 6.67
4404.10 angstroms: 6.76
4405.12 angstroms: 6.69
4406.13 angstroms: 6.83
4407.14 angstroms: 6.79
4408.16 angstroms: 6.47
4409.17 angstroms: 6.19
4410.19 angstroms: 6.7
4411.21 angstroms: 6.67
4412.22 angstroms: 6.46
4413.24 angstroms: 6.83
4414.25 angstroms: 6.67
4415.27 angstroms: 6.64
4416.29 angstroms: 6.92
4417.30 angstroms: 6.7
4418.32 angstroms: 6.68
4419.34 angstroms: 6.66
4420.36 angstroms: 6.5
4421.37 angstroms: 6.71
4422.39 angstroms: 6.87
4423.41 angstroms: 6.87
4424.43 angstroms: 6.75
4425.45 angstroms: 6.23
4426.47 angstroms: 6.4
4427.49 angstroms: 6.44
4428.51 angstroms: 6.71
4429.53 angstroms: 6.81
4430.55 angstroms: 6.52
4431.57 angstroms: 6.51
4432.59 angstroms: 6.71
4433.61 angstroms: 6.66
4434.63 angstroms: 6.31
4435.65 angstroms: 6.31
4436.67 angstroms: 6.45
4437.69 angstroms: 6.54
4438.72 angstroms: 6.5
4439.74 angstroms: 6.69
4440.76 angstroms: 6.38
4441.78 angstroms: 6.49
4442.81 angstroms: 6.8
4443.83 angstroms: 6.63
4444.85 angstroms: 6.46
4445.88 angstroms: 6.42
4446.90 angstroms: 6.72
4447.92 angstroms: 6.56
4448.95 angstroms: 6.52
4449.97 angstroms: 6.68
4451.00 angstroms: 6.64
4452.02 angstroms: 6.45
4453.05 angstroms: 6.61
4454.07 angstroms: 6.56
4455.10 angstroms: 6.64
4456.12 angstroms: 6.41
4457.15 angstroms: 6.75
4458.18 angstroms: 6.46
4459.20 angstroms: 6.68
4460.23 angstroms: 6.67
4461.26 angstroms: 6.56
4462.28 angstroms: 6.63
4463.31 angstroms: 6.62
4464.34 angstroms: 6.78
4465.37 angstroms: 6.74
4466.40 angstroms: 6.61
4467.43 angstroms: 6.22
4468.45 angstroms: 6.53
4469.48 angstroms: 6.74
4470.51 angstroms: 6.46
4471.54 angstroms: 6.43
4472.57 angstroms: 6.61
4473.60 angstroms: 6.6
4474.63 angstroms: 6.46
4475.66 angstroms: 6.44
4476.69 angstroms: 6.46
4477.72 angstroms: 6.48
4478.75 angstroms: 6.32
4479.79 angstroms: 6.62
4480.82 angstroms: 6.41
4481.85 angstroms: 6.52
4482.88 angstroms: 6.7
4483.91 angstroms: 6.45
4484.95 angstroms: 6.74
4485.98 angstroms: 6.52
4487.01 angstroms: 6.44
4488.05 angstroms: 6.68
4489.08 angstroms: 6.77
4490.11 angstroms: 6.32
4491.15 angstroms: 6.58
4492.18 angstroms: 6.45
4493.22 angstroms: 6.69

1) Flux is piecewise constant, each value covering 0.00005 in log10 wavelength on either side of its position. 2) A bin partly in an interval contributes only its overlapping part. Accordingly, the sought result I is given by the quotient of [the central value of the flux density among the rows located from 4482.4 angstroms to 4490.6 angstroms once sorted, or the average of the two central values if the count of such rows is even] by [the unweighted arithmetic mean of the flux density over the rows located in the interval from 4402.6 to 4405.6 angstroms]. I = 0.98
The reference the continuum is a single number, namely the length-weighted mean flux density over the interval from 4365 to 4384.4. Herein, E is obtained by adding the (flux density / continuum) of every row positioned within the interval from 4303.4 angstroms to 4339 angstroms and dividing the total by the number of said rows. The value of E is 0.97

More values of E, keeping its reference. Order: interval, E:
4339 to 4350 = 0.99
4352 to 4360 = 0.99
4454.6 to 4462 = 0.98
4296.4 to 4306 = 1.01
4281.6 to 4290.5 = 0.97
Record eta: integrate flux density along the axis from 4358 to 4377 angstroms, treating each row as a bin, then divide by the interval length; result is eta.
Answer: 6.74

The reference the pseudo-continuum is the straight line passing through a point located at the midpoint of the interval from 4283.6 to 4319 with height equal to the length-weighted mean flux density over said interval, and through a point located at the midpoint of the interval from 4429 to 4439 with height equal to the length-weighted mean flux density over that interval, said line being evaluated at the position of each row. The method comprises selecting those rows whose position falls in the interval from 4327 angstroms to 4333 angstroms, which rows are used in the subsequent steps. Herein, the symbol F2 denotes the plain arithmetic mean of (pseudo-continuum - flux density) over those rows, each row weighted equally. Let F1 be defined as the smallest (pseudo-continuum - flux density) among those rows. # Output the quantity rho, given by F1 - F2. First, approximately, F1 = 0.11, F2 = 0.79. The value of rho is -0.69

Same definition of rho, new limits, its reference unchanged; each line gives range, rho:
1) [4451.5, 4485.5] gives -0.22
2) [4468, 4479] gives -0.23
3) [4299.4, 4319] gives -0.44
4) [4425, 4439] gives -0.30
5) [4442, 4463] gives -0.19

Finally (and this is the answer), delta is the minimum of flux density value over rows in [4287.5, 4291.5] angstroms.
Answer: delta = 6.02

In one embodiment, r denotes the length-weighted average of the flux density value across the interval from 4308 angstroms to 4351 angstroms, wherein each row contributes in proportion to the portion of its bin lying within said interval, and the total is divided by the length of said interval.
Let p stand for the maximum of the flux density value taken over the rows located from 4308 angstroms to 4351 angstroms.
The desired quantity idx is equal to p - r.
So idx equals 0.66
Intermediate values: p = 7.22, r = 6.56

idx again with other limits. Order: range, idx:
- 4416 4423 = 0.20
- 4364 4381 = 0.36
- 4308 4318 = 0.44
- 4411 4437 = 0.30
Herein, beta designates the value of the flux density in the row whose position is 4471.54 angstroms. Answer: 6.43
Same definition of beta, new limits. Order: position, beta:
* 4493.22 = 6.69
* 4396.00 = 6.76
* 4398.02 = 6.87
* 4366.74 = 6.89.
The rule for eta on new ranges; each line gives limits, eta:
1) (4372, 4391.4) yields 6.76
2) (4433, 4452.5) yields 6.54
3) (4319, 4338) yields 6.30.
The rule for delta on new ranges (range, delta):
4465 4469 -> 6.22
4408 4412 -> 6.19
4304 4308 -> 6.71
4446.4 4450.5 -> 6.52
